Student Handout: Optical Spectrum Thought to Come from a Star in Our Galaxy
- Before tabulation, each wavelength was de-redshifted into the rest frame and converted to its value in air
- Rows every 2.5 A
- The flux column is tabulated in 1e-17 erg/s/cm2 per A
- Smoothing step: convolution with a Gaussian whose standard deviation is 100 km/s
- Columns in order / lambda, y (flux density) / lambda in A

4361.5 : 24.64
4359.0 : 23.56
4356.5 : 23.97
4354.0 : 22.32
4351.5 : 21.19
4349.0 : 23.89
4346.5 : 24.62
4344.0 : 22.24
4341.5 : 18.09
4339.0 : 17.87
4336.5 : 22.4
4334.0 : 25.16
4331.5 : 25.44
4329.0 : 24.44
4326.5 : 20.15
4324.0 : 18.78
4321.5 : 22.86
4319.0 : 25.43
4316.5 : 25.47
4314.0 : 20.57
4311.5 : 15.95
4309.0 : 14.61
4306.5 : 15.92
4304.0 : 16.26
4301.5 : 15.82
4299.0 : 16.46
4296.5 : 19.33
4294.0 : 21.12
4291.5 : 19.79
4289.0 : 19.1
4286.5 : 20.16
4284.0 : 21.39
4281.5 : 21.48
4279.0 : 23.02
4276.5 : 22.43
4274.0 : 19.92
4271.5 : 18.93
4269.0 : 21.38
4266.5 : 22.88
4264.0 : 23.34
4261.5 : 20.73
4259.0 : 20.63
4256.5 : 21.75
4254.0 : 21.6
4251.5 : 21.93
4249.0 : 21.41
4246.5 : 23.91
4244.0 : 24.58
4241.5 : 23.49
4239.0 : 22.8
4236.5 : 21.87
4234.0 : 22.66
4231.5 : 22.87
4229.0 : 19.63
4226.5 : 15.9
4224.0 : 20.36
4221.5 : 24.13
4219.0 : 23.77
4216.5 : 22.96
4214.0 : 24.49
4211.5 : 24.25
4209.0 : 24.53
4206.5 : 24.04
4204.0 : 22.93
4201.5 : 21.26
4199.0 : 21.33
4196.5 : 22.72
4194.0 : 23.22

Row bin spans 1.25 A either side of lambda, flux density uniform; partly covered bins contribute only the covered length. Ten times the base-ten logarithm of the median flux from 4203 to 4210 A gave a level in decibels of 13.8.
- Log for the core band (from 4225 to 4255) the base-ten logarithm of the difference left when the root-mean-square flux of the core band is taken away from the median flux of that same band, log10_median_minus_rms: -0.5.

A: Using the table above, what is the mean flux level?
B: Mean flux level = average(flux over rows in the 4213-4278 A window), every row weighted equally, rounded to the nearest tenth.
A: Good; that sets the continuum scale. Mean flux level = 21.9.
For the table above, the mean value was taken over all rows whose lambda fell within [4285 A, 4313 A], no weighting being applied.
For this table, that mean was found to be 17.7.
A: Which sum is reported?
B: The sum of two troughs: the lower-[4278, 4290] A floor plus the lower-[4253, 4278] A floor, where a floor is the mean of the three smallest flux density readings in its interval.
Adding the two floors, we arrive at 40.0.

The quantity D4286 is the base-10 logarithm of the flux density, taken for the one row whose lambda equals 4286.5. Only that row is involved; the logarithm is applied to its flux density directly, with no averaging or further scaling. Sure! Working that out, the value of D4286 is 1.30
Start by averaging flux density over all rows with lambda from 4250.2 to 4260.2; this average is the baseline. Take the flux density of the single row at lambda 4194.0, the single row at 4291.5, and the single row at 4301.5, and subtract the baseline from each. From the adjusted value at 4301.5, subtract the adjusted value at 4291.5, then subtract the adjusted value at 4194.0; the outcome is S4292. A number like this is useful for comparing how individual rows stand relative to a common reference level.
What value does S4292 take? -6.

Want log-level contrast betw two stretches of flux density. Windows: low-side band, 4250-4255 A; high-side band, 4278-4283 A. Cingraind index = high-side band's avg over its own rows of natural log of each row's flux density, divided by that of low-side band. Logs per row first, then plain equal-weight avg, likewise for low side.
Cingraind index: 1.01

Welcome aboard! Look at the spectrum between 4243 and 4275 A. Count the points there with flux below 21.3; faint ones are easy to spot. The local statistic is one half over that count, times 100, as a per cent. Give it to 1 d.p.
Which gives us 12.5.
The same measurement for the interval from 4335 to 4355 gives 16.7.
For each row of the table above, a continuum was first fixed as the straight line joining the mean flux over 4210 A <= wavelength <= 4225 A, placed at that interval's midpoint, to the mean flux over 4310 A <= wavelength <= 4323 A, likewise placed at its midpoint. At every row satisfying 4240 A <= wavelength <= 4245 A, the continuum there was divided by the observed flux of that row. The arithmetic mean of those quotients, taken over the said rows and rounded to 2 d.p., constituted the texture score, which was 0.96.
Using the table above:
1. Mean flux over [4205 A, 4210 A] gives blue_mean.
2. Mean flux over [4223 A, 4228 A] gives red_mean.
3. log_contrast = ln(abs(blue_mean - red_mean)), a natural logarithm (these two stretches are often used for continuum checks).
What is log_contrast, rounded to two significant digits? 1.8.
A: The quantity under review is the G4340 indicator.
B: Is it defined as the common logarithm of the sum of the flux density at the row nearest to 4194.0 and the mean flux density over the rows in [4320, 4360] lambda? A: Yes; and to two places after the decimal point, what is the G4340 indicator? 1.66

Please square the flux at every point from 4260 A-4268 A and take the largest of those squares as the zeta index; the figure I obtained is 545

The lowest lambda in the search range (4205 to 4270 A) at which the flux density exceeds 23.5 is 4206.5 A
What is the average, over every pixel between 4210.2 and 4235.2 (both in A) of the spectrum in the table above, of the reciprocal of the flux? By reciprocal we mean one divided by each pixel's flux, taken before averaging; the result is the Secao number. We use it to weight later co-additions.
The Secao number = 0.0460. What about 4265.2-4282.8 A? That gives 0.0469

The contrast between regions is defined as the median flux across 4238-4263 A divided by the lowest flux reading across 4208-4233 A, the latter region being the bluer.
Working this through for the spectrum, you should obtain 1.4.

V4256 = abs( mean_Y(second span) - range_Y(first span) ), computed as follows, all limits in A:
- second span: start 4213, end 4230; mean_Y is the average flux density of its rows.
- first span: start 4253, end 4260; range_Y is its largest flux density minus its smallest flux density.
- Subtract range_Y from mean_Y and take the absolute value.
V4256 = 20.5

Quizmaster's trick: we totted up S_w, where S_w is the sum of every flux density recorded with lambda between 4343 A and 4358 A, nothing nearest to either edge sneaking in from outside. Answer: 138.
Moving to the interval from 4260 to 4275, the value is 127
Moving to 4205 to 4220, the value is 144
